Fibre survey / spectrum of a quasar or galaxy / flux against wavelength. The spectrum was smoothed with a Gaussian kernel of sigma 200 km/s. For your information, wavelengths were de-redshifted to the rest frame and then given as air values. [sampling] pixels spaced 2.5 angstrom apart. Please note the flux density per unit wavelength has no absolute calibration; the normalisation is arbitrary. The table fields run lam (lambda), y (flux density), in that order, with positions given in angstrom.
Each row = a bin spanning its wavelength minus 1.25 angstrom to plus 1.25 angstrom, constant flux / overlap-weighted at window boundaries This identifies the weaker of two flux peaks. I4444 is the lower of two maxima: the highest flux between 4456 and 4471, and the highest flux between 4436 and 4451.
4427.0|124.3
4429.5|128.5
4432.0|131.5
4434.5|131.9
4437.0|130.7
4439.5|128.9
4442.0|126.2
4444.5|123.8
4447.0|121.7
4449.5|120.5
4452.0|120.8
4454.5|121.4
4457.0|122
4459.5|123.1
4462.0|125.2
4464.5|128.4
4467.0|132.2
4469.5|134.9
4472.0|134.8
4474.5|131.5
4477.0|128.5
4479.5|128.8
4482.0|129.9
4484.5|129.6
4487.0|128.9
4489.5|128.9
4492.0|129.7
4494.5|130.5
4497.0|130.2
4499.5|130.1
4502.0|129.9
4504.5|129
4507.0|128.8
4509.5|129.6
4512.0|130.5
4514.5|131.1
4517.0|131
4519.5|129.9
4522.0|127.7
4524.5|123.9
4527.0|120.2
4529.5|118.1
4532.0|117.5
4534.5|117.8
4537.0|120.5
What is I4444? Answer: 131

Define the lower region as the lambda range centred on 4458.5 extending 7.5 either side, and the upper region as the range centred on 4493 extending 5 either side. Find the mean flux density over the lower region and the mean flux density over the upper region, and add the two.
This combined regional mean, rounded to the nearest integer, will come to 253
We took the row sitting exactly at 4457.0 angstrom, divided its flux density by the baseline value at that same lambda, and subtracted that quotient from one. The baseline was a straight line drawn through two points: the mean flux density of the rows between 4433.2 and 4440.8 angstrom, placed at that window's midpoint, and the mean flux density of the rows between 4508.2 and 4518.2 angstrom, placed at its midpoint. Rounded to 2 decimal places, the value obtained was 0.07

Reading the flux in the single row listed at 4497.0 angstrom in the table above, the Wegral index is 130.2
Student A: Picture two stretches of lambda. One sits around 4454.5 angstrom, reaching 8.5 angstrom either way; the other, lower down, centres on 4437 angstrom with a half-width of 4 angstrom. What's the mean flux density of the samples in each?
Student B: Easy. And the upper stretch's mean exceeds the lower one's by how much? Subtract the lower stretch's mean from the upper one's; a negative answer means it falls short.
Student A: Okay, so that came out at -8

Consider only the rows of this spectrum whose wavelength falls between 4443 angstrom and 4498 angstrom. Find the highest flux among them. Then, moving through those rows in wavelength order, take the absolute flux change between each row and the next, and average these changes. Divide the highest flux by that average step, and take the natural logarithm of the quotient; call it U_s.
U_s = 4.60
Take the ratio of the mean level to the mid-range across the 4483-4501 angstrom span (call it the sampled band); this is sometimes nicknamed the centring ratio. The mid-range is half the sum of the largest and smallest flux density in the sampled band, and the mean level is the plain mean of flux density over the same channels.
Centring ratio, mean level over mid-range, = 1.00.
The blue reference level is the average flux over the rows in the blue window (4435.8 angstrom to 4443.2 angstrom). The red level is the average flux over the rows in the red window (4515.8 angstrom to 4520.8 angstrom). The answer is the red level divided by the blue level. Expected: 1.01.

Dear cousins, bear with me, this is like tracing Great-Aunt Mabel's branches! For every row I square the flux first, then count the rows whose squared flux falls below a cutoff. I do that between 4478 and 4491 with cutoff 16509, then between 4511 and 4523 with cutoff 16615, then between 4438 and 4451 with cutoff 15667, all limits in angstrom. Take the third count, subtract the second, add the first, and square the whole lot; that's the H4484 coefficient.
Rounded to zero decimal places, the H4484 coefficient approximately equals 4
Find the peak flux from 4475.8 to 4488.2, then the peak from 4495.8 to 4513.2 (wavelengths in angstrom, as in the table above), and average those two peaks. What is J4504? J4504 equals 130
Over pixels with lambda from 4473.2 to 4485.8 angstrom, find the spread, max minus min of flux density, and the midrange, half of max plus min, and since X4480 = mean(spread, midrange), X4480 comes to 66.5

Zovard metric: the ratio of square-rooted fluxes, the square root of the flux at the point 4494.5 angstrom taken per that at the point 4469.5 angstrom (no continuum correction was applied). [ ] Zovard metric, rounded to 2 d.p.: 0.98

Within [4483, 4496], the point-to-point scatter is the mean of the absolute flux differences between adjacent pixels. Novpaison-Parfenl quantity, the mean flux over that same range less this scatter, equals 129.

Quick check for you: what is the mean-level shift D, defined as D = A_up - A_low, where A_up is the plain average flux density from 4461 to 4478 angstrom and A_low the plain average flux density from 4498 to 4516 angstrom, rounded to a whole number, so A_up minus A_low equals 1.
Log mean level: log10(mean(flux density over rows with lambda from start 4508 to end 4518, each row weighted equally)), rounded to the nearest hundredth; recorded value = 2.12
